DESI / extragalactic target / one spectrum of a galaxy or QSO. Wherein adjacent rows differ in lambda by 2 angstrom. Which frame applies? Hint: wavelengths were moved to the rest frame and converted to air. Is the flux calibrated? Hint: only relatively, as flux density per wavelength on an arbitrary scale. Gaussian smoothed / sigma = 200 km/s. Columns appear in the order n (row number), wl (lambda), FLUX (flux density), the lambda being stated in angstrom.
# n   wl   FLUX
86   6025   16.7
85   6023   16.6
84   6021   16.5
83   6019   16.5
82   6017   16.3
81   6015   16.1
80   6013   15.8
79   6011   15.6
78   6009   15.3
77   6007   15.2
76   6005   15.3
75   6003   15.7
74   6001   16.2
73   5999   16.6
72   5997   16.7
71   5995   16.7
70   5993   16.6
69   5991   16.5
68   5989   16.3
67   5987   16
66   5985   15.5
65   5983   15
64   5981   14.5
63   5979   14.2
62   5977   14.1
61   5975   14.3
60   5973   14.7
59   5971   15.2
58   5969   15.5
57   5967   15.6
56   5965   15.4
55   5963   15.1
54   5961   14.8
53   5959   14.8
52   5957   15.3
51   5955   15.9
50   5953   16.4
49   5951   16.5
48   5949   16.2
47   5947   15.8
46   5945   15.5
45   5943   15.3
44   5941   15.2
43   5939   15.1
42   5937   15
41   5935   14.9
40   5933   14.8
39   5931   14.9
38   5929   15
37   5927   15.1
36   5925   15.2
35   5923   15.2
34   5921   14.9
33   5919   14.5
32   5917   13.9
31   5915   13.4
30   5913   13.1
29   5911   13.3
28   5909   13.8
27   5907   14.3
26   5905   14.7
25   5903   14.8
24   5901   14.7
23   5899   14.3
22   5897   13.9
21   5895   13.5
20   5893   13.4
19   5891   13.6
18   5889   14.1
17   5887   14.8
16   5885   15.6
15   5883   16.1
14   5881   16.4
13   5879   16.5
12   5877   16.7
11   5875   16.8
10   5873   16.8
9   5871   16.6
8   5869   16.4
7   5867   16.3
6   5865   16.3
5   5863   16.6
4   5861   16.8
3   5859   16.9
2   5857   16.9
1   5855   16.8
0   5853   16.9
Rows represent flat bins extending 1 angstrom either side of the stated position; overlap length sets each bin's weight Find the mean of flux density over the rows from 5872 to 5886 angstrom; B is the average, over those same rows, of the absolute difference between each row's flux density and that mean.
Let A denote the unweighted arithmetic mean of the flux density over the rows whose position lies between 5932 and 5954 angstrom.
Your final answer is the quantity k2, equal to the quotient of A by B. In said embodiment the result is 48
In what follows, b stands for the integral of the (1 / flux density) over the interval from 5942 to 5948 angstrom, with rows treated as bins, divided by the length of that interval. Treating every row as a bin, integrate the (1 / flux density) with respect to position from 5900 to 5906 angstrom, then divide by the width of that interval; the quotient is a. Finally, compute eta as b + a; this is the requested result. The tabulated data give 0.132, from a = 0.0679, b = 0.0644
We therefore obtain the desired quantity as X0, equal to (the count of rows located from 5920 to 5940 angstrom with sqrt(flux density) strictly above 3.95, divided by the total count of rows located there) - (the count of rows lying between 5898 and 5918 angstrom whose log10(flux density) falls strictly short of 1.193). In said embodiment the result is -10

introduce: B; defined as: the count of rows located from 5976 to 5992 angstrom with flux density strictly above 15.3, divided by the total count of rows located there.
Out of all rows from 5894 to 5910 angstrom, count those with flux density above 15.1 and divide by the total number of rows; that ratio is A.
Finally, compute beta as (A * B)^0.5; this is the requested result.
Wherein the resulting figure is 0.00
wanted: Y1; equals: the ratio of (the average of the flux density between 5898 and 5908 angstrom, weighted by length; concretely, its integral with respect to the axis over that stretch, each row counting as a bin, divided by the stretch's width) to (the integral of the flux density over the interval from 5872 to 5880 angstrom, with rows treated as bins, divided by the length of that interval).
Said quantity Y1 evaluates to 0.87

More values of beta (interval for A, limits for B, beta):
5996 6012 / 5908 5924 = 0.00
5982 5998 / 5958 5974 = 0.57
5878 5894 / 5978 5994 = 0.56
